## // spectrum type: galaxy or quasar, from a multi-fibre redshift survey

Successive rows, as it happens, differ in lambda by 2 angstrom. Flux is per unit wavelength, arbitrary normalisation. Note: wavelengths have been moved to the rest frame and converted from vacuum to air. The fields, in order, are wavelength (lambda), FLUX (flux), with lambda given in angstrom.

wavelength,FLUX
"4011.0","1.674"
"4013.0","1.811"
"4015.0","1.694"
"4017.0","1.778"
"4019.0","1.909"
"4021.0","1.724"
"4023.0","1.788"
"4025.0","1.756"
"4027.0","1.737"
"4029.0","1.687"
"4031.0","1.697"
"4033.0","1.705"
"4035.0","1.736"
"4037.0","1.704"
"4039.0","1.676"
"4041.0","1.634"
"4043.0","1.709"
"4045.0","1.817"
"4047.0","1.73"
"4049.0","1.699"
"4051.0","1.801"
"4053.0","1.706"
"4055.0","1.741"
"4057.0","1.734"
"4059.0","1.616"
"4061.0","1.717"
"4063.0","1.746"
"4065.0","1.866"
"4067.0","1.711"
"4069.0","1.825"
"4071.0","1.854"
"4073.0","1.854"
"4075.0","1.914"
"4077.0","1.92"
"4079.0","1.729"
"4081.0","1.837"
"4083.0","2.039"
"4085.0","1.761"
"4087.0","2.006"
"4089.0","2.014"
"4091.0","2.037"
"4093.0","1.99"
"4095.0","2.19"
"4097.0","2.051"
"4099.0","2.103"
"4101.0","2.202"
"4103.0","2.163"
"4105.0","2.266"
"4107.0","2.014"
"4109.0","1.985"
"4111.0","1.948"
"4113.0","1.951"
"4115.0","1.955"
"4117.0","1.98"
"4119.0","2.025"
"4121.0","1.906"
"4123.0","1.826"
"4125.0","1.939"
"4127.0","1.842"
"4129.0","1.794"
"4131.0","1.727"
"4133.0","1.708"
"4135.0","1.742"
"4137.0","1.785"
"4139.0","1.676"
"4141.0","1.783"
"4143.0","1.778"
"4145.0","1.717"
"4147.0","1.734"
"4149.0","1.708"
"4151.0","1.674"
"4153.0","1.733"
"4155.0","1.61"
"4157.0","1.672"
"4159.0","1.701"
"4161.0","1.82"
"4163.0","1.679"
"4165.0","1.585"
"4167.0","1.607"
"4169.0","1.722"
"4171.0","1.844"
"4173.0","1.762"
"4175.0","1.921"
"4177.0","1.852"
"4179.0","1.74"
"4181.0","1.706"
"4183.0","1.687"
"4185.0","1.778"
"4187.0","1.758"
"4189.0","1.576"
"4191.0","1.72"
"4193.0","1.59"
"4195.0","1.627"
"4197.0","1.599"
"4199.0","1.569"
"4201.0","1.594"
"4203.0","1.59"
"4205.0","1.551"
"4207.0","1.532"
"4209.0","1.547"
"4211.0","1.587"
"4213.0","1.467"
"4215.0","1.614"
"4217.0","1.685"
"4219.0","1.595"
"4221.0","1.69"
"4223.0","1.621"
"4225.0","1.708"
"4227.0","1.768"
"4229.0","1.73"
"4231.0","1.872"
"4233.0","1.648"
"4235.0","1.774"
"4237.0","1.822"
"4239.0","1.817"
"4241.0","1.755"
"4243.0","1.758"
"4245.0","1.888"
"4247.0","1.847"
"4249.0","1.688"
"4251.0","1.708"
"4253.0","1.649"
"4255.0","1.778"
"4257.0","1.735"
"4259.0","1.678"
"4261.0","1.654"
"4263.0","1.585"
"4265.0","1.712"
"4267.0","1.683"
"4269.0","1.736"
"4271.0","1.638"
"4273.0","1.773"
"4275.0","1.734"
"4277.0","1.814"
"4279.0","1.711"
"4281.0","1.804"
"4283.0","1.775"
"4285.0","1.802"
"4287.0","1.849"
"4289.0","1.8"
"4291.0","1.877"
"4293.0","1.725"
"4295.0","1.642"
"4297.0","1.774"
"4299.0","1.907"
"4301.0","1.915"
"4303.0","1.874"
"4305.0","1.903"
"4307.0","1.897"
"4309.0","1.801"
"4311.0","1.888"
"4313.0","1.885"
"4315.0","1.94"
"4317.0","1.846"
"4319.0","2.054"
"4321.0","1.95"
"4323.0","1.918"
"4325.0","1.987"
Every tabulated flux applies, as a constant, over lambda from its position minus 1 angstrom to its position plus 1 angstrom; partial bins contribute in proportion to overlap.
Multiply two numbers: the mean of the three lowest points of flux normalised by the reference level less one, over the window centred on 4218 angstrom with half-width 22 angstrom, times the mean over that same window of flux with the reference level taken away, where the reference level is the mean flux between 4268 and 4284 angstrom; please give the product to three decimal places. 0.013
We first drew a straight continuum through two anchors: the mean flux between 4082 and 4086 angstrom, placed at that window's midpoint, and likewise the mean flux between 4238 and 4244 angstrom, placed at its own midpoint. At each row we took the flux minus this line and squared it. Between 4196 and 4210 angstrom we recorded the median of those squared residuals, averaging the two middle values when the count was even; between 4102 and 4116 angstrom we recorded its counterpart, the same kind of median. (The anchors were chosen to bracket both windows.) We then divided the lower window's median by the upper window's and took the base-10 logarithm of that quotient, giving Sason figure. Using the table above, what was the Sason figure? -0.7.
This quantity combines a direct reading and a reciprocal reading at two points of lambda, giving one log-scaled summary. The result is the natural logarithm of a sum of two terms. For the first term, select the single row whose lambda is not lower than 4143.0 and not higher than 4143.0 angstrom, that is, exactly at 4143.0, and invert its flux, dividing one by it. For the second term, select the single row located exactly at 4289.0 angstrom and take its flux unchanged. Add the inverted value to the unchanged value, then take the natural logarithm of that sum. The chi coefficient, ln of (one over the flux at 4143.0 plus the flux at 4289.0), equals 0.860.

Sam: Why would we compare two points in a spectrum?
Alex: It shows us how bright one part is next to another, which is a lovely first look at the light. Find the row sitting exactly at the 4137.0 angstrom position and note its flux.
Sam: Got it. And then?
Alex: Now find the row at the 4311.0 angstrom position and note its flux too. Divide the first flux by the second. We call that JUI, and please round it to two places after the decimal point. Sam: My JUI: 0.95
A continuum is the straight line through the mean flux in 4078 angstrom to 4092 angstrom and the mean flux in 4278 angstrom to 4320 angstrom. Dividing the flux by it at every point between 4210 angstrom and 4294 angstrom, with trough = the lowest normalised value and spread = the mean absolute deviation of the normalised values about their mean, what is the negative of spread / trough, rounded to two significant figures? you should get -0.051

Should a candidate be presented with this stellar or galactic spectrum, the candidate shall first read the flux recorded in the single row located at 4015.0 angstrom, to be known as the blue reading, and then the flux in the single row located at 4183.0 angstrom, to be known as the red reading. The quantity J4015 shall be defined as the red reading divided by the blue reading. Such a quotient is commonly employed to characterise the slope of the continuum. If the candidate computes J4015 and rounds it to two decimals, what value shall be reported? 1.00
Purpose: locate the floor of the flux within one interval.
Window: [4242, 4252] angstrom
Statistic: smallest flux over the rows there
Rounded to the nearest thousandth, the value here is 1.688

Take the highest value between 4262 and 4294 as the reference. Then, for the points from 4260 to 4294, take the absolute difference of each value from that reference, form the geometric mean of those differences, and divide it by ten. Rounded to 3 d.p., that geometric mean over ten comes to 0.000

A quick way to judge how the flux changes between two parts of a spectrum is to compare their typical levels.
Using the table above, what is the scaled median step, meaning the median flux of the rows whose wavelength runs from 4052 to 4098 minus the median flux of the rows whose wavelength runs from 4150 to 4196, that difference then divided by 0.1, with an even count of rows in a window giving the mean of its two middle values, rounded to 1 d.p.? 1.5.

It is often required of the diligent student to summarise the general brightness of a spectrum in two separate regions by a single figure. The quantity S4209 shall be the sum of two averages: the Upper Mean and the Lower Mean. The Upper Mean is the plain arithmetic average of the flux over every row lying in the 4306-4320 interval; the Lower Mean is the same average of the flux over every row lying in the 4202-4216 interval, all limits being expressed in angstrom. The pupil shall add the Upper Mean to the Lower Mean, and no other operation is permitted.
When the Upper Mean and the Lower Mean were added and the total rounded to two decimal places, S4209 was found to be 3.46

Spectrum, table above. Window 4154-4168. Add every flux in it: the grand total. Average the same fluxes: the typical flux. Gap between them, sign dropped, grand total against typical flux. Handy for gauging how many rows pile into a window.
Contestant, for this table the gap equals 10.0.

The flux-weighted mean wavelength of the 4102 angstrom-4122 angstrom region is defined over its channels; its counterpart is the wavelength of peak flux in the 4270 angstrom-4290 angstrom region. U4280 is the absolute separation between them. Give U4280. 175.2 angstrom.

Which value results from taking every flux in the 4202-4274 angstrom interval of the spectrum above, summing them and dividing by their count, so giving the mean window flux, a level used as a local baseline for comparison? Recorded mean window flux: 1.69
